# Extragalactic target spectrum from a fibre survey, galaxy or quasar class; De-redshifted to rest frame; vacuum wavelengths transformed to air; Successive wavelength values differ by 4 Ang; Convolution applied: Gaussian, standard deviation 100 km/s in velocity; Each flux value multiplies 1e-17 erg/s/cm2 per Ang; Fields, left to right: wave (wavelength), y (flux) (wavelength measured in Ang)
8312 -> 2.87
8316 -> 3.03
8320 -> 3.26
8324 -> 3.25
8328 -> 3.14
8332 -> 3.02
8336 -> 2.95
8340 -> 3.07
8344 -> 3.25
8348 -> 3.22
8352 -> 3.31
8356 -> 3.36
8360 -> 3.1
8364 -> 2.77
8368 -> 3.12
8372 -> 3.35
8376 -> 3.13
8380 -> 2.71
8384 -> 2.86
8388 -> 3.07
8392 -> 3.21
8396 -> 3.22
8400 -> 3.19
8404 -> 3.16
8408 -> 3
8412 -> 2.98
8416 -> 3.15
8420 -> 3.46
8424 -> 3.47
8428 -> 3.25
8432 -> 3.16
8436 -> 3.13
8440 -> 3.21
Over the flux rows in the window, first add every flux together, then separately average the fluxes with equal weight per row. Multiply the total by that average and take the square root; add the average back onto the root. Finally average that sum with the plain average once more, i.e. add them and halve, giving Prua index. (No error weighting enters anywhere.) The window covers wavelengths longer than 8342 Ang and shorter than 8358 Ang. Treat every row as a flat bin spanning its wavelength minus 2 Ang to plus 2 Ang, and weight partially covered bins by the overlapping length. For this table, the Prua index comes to 6.57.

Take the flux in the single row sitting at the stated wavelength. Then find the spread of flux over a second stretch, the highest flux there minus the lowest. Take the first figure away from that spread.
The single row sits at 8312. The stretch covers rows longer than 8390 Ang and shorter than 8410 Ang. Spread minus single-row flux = -2.65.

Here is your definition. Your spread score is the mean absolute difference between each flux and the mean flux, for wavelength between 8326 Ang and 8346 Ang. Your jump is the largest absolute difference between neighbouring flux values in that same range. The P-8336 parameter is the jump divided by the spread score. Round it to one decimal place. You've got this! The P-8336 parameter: 2.1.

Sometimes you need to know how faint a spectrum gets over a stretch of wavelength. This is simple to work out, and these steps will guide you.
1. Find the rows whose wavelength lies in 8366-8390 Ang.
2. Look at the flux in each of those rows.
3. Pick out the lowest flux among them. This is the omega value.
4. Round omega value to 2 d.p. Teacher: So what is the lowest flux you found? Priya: 2.71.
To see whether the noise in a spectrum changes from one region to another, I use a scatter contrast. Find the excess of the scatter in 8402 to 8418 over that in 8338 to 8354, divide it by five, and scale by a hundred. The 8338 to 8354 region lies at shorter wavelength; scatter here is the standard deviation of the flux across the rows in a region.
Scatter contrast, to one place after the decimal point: -0.1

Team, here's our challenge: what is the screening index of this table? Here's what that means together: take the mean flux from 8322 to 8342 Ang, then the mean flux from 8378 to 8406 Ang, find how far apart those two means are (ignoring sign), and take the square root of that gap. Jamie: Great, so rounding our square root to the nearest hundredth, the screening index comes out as 0.16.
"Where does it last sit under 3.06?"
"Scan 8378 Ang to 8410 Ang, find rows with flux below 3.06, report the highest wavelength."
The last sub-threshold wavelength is 8408 Ang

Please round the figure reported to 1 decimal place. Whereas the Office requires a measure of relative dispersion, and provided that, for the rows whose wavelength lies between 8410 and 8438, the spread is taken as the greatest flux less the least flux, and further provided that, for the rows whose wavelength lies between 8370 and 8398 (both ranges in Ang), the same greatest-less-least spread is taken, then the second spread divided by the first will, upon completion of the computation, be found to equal 1.3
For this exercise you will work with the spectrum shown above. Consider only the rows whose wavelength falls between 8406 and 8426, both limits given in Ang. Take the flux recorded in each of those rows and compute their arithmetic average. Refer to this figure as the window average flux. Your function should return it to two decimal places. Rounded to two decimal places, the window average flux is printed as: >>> 3.21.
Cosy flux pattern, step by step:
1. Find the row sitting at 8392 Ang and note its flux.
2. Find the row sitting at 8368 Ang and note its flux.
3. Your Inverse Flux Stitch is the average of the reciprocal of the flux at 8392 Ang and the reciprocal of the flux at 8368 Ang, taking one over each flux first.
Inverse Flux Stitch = 0.316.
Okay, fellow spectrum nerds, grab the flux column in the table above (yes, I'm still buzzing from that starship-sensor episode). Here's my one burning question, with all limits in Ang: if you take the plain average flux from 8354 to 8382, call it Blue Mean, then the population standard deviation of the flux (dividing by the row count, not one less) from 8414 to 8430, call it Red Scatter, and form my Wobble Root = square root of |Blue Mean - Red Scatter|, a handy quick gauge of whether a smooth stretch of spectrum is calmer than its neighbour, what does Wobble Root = 1.71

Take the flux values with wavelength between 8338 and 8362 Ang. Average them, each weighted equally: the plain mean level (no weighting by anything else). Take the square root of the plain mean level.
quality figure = 1.79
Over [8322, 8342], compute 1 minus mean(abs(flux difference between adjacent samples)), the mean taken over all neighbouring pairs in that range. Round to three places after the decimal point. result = 0.895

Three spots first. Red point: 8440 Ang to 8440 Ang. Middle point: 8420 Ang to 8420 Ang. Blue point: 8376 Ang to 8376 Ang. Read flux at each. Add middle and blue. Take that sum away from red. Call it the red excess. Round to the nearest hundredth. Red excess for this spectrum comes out -3.38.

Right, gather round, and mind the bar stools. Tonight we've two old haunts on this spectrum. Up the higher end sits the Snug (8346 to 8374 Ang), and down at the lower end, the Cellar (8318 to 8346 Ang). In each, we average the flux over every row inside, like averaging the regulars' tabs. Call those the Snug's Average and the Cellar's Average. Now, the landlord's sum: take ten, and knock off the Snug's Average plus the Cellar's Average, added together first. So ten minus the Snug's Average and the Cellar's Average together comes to 3.69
